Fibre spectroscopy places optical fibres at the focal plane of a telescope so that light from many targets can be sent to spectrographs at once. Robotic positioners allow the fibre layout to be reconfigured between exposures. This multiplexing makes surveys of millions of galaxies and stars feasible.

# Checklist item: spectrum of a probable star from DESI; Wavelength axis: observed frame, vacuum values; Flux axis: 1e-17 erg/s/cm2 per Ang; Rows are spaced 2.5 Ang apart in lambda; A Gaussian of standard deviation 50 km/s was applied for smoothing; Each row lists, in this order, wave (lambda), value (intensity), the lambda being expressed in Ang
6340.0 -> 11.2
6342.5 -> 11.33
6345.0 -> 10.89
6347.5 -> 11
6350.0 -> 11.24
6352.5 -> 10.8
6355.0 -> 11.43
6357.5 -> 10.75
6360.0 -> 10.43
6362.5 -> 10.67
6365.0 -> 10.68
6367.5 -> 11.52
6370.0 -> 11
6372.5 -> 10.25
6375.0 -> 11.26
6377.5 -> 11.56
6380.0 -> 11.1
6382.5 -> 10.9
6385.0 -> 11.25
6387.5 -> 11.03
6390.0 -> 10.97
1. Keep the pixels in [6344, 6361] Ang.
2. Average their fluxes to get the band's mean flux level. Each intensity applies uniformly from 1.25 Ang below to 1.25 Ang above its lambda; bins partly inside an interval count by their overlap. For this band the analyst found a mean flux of 10.9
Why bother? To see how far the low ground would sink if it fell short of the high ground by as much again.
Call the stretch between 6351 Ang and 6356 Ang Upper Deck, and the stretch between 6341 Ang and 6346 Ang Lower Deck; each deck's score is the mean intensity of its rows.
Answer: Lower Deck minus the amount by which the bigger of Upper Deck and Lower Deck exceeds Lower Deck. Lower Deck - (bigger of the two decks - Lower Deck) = 11.1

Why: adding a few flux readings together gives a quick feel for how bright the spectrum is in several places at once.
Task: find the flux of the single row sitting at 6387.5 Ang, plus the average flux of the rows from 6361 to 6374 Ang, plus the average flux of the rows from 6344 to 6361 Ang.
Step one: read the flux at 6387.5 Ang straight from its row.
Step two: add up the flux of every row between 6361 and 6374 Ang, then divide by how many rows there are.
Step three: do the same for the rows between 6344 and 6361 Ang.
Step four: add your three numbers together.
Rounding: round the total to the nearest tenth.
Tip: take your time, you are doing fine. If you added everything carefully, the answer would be 32.8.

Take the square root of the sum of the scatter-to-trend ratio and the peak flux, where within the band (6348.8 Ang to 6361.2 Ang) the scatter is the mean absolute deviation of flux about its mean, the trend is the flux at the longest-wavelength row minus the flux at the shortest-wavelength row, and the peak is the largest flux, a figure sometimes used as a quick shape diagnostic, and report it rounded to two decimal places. 3.32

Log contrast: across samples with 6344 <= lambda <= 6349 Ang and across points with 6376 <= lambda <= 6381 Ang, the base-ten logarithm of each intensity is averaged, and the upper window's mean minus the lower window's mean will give 0.015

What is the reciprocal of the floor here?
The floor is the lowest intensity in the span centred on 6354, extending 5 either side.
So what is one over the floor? 0.0930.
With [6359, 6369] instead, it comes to 0.0959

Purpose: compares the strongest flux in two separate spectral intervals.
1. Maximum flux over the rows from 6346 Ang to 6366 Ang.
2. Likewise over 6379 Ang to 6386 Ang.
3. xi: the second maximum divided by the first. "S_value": 0.98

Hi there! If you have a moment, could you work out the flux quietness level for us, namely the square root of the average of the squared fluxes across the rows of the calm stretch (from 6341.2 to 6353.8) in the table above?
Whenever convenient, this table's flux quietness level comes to 11.1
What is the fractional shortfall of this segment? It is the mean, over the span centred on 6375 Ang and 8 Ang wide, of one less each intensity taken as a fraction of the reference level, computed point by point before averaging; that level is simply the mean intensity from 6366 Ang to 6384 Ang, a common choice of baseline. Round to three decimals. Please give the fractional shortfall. 0.005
